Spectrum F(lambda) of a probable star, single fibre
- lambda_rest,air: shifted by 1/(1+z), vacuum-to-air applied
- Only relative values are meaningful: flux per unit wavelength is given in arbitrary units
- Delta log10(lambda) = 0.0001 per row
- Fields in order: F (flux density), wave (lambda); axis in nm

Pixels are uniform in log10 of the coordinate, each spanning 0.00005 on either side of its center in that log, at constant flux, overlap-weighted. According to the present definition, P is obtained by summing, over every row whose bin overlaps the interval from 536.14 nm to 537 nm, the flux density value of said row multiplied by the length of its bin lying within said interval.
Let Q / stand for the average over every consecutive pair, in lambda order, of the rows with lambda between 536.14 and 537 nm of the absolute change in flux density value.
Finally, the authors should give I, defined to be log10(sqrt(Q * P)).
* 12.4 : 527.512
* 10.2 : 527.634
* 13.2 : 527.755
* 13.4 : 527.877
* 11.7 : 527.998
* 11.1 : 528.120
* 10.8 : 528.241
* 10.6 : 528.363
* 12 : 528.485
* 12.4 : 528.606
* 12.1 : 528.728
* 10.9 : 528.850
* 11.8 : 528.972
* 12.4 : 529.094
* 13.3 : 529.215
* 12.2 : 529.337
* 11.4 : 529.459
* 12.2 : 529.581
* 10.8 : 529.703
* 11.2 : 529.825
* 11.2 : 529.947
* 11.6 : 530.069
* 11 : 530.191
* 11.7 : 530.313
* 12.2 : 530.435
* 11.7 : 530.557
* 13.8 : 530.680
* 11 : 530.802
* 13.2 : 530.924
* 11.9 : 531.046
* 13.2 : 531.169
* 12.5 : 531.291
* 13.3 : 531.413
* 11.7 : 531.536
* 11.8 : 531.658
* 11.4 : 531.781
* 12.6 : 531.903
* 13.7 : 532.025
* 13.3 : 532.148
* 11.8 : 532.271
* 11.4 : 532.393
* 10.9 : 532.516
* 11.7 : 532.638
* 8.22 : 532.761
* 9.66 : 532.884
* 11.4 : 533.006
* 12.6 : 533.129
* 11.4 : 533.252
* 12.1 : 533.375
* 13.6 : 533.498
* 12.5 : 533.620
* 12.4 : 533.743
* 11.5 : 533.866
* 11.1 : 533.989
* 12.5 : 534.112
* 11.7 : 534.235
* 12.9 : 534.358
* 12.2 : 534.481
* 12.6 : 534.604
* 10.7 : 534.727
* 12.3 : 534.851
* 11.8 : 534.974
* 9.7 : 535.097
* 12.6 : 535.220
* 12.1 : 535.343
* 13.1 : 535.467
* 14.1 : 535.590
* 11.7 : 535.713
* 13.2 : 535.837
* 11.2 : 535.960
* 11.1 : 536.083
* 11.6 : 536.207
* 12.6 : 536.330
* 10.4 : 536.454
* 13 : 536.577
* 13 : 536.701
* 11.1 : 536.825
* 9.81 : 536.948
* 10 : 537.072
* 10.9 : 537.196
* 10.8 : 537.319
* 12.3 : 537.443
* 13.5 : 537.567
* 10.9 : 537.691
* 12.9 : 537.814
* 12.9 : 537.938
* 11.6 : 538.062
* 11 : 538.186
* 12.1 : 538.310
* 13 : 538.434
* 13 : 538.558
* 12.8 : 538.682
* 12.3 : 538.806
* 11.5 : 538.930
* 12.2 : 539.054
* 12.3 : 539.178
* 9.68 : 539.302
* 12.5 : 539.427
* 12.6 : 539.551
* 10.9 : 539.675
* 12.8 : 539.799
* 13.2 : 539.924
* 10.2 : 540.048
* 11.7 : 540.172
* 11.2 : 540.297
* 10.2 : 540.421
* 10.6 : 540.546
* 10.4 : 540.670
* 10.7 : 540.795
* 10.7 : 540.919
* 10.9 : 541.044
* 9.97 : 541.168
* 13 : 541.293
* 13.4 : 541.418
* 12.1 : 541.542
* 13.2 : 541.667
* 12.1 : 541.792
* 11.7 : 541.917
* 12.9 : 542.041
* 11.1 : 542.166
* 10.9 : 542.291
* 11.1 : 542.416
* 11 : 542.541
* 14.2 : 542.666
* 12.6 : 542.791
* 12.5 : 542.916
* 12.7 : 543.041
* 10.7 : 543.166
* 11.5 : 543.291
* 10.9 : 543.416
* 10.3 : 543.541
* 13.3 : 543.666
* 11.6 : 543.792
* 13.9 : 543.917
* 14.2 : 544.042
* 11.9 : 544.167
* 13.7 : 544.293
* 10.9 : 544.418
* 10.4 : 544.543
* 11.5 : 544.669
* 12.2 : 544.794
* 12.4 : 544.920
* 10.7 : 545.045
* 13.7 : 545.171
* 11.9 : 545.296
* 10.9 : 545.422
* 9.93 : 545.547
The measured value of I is 0.59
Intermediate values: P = 10.0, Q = 1.50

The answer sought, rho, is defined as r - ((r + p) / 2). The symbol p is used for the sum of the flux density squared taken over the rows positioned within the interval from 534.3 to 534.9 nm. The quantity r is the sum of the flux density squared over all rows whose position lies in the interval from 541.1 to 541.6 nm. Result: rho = -73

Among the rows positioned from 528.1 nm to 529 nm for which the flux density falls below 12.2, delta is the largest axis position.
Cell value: 528.972 nm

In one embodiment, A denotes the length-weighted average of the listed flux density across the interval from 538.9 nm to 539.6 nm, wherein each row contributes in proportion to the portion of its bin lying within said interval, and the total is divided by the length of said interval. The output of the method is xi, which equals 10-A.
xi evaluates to -1.79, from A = 11.8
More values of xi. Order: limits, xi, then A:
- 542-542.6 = -1.34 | 11.3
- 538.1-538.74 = -2.34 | 12.3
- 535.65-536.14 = -1.83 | 11.8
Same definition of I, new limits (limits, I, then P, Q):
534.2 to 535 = 0.50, 9.6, 1.05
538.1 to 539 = 0.40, 11.0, 0.58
